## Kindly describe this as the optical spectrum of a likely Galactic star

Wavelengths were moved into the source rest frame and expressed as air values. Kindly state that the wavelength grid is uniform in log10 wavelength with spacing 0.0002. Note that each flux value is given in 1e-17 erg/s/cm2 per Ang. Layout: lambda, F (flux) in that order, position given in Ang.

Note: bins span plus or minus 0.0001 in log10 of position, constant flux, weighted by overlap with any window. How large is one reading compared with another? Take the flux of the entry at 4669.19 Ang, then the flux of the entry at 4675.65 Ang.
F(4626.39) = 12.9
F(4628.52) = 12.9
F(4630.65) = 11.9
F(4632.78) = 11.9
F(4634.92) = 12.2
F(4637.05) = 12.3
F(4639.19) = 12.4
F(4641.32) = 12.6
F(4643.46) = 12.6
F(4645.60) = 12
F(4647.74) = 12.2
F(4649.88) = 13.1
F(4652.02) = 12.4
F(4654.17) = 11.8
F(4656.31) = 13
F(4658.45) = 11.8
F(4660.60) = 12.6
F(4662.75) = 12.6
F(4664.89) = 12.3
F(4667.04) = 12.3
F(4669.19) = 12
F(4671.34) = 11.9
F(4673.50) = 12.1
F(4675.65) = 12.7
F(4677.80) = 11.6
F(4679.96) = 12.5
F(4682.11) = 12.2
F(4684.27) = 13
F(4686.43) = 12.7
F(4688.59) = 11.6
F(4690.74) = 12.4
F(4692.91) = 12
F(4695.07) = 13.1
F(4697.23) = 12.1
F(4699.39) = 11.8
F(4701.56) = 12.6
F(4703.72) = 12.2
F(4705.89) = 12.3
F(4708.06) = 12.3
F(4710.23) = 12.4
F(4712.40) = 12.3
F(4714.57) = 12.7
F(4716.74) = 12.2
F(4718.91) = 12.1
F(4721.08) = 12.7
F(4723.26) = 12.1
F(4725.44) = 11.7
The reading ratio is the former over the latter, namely 0.94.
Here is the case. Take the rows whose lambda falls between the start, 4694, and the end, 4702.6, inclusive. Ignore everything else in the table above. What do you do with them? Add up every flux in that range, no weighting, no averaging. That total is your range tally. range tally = 50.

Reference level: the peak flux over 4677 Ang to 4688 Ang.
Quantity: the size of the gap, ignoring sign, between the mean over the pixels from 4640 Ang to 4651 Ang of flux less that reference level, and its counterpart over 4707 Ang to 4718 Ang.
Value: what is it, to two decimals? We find 0.12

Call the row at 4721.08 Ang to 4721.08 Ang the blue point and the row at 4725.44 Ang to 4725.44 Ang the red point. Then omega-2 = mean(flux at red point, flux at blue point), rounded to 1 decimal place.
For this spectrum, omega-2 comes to 12.2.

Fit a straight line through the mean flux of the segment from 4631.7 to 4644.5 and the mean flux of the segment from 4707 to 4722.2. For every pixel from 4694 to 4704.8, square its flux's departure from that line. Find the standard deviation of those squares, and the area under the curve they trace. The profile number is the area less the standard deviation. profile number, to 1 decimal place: 2.0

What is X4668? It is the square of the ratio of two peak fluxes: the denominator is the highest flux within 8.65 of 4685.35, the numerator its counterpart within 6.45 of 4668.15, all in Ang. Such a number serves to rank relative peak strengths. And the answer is 0.94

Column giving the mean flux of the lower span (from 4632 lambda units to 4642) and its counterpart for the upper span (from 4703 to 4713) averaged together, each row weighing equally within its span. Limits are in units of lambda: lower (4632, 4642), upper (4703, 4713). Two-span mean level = 12.3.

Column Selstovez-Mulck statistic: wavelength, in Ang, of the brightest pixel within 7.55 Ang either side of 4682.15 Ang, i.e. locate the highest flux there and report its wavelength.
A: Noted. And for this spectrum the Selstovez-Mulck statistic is 4684.27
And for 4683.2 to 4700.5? 4695.07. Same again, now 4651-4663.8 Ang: 4656.31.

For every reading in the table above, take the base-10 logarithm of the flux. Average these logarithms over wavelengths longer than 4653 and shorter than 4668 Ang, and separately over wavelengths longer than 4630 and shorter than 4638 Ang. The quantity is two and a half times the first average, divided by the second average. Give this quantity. 2.52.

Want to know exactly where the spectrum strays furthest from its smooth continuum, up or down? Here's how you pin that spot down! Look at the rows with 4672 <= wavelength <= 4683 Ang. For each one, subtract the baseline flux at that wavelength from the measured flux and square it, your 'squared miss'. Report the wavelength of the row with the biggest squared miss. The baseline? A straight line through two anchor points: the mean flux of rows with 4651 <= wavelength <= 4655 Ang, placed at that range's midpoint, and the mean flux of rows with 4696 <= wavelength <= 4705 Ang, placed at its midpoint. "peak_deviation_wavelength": 4675.65 Ang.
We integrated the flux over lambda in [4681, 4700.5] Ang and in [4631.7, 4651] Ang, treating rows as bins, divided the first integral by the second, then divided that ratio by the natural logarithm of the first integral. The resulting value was 0.184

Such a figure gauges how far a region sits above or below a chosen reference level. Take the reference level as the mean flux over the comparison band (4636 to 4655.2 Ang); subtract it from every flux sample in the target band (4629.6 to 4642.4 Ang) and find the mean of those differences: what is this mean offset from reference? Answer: -0.16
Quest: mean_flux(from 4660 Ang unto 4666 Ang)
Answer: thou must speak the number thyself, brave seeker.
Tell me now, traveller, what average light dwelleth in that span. 12.50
